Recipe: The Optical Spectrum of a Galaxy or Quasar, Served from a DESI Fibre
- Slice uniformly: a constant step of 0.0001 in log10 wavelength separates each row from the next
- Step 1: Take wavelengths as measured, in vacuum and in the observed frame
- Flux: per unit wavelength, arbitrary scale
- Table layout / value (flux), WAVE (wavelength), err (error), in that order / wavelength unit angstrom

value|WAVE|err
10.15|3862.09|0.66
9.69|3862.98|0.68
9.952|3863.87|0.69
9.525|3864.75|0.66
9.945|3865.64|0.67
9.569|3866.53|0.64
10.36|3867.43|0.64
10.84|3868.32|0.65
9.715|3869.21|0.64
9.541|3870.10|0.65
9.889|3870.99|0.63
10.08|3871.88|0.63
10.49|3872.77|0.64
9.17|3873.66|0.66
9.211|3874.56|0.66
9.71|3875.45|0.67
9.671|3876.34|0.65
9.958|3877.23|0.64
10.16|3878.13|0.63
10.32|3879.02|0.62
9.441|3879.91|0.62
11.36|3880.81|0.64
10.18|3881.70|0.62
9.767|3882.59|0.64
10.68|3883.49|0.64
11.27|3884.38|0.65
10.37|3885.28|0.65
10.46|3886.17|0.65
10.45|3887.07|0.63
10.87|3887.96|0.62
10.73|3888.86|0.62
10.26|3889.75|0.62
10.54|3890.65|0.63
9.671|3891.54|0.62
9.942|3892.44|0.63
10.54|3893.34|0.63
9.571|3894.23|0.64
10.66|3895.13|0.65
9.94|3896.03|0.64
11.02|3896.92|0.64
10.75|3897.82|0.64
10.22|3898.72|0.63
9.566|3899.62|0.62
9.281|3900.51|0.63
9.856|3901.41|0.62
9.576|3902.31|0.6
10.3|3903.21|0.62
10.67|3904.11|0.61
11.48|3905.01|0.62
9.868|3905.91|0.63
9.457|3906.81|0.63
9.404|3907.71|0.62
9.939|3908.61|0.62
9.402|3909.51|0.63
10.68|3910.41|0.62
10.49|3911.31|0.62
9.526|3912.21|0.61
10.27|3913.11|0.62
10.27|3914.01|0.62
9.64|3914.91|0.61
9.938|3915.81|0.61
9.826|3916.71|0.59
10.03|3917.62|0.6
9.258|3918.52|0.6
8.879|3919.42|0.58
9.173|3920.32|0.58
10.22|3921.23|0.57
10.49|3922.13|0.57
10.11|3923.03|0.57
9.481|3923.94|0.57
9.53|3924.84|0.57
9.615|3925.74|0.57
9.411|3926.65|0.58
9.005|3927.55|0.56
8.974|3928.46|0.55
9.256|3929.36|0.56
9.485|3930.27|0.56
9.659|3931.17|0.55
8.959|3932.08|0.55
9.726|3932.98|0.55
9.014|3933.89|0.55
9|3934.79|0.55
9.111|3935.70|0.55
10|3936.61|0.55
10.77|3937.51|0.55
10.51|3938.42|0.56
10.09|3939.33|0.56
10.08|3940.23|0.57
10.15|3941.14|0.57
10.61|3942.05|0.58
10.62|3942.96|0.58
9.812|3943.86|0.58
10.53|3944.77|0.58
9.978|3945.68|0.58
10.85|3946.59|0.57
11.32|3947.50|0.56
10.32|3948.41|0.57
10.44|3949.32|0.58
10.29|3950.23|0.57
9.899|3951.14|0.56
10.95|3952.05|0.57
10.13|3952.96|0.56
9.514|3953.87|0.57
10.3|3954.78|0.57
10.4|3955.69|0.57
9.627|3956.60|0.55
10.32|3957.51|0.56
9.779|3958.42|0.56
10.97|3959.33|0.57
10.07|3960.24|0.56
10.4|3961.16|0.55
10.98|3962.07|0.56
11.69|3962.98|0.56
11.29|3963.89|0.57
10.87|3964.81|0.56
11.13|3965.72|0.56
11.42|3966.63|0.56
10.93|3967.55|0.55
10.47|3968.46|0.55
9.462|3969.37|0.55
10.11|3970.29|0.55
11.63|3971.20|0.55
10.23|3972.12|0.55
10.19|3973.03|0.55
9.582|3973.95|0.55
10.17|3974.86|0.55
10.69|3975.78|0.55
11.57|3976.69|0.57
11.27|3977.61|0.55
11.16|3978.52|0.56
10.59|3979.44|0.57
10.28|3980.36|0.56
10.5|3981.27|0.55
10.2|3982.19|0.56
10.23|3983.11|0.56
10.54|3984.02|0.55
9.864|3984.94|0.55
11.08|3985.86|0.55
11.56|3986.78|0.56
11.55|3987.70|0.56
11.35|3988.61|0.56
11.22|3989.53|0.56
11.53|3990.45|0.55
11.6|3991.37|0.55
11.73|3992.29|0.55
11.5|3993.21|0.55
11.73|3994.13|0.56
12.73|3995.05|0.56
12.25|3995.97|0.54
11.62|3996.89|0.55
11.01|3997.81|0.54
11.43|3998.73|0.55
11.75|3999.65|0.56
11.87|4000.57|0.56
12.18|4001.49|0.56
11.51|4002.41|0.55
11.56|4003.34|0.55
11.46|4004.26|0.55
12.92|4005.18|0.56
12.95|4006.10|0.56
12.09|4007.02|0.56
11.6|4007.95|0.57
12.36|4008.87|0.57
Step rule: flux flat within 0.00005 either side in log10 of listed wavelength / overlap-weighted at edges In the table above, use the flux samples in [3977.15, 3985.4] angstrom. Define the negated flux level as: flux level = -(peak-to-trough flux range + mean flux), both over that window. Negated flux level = -11.9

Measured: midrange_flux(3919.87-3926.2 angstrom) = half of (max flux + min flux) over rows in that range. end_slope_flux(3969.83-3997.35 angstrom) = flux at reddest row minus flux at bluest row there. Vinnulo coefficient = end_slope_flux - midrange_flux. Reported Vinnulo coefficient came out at -8.3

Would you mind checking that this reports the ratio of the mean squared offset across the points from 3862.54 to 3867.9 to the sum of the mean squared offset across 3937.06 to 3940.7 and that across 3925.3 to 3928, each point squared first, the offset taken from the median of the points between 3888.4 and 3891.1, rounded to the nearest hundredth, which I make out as 0.35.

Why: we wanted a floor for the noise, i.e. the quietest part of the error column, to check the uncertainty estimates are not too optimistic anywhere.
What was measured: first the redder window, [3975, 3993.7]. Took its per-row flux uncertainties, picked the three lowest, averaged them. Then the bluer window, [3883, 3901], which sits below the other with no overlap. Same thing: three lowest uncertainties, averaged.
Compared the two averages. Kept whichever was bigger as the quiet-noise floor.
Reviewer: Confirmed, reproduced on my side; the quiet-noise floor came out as 0.620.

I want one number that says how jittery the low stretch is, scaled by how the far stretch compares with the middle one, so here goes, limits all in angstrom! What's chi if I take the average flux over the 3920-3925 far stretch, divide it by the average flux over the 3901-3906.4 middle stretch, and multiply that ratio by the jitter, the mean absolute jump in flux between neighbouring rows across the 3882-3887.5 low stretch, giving 0.48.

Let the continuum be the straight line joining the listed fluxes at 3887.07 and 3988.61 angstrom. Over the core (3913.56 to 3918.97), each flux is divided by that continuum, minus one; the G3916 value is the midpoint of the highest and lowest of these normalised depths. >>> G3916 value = -0.088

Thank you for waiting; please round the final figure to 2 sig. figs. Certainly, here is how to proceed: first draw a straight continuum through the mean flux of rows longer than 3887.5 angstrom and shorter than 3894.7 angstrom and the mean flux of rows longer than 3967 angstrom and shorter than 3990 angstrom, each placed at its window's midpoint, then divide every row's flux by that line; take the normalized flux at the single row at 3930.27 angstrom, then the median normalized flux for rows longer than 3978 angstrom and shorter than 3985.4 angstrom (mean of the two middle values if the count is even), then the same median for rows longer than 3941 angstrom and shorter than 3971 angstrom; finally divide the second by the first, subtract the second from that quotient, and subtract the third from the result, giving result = -0.89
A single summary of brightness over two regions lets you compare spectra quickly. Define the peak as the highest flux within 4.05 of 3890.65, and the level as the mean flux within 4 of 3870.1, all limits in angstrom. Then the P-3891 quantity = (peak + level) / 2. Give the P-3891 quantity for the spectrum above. 10.4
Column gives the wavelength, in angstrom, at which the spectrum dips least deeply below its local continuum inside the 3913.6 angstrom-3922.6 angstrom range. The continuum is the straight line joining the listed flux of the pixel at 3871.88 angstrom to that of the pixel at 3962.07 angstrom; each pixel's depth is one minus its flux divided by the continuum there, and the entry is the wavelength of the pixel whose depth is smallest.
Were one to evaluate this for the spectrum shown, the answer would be 3922.13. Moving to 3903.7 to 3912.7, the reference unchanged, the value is 3905.01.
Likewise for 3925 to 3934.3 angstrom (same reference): 3932.98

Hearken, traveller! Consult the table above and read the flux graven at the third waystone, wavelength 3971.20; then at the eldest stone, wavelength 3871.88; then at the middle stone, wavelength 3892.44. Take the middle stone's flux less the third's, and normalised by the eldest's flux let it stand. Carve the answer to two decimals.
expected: -0.17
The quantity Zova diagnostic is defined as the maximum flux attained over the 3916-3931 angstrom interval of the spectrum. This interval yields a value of 10.49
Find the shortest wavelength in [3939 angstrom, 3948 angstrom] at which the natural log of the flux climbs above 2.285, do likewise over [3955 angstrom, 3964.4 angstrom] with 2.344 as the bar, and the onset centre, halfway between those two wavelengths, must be 3949.3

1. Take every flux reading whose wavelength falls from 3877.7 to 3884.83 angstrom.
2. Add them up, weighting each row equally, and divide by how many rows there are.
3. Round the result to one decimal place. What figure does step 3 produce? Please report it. 10.4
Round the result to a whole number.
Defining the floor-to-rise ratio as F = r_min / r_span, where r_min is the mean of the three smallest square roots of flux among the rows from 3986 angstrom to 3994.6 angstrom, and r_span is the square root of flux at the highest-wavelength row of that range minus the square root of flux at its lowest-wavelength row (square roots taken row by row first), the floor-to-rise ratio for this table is 135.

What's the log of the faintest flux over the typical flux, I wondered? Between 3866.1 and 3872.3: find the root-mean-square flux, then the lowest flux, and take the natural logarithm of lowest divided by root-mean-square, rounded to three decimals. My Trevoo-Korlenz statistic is -0.048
